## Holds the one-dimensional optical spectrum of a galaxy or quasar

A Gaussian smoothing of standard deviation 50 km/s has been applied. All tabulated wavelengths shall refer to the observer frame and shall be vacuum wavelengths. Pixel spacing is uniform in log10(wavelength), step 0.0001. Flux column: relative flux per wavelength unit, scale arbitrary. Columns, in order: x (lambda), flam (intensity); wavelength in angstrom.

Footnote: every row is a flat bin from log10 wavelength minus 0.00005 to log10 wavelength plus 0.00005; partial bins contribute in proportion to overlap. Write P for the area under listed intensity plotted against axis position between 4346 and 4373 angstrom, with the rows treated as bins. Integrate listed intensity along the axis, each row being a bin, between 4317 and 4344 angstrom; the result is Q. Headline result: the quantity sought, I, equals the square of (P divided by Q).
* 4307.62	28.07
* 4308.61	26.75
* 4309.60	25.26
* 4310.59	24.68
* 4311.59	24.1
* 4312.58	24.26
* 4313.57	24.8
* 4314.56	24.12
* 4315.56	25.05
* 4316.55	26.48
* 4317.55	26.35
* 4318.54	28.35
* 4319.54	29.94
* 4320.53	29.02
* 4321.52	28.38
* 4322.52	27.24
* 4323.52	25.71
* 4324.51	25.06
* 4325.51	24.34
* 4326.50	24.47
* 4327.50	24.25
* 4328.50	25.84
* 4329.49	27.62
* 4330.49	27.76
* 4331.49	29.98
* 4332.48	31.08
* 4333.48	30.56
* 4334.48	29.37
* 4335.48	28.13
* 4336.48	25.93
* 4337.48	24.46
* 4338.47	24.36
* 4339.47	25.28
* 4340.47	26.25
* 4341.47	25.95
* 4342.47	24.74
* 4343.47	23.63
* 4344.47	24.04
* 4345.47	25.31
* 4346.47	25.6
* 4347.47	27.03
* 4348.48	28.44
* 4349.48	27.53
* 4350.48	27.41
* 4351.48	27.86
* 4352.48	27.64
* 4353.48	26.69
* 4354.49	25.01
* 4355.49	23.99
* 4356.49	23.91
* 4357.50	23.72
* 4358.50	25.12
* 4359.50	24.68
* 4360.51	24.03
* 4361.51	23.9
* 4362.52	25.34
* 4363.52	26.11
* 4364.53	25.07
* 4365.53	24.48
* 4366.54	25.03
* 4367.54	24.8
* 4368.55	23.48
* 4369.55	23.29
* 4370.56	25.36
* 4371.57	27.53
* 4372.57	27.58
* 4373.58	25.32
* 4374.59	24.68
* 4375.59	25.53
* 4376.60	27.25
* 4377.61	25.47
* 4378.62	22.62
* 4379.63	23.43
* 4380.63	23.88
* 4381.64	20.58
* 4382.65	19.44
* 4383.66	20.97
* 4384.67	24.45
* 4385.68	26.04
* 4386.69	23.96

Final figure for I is 0.9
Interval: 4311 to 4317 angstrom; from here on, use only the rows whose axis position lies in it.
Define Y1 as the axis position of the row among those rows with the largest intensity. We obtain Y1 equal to 4316.55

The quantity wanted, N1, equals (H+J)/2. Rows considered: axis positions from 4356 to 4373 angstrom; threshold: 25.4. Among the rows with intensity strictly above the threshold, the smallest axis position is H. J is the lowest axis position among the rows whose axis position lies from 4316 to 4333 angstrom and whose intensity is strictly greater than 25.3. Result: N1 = 4340.0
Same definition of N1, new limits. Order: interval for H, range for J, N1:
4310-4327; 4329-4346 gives 4323.0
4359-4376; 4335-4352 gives 4349.5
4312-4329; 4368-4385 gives 4343.6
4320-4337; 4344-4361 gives 4333.0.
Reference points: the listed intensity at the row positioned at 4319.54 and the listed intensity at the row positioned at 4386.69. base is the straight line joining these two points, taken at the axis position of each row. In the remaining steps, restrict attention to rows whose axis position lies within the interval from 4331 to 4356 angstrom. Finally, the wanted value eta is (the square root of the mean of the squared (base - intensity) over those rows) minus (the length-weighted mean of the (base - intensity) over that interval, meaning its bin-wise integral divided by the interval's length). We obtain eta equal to 1.1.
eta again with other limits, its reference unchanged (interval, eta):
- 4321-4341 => 1.0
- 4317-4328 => 0.5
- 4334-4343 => 0.4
